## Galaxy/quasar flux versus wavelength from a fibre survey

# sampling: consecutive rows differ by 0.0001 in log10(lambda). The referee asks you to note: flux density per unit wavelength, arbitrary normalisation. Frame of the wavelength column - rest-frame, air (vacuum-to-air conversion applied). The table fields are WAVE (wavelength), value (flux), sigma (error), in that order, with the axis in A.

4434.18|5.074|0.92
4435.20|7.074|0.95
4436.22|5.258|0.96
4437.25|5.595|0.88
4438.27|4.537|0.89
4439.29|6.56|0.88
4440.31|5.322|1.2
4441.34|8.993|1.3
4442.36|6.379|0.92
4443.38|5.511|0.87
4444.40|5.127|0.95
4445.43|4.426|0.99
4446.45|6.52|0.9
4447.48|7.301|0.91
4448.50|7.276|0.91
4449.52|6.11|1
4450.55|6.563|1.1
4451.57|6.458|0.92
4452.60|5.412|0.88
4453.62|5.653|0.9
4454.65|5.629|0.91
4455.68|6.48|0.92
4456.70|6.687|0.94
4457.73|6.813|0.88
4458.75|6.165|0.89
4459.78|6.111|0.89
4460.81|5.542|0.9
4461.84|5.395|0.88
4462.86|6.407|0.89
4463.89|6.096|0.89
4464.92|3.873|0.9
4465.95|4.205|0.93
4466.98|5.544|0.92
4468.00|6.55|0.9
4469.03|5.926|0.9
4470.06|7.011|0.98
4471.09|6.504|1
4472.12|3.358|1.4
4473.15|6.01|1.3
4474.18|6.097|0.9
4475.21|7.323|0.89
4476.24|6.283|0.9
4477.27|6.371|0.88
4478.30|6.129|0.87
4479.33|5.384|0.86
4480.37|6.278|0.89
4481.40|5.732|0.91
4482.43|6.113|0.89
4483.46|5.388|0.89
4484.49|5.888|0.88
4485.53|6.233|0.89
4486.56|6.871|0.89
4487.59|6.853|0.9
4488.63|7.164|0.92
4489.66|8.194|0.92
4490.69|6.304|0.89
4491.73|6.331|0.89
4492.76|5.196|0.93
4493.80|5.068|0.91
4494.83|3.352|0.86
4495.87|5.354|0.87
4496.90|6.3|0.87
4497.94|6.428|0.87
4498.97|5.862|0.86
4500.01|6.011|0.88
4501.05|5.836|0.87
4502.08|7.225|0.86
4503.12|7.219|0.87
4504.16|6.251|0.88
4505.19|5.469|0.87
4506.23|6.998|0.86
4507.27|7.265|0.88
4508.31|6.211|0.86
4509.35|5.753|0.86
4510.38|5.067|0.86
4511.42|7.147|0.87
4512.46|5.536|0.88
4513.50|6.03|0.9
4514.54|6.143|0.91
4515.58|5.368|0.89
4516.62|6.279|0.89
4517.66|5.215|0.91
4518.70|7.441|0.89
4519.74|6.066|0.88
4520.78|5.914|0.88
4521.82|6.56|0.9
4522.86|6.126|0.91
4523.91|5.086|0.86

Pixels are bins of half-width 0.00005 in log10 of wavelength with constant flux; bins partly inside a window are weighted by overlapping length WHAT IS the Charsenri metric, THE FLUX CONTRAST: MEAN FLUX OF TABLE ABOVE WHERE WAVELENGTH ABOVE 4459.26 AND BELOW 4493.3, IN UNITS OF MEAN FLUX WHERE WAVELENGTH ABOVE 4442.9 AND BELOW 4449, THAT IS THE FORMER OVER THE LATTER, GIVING 1.00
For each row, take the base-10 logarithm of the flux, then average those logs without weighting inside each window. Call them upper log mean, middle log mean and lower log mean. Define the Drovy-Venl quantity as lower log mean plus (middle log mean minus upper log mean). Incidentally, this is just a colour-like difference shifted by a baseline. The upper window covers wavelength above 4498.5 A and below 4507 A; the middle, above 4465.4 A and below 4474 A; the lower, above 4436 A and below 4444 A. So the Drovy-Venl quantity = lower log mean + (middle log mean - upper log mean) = 0.71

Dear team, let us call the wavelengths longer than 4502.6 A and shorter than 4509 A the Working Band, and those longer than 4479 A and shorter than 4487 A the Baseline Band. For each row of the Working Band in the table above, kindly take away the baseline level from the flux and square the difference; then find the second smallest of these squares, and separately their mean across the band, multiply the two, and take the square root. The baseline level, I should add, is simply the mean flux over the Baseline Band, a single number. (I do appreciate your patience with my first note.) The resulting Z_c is 0.23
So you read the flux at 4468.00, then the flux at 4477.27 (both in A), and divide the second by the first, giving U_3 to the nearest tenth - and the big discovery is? 1.0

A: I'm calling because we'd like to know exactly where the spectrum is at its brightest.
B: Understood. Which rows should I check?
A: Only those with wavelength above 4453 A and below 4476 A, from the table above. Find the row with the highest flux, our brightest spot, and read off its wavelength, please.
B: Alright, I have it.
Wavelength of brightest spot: 4475.21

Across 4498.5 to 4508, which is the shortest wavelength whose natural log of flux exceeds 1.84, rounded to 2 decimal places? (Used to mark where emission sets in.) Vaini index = 4502.08 A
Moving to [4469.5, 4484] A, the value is 4470.06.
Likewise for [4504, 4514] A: 4506.23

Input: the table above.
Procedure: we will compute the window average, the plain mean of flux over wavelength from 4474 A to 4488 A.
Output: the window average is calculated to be 6.21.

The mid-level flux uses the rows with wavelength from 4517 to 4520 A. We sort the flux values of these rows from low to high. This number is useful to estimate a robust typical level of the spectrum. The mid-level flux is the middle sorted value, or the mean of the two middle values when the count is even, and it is 6.07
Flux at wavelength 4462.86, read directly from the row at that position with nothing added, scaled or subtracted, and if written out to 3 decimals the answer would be 6.407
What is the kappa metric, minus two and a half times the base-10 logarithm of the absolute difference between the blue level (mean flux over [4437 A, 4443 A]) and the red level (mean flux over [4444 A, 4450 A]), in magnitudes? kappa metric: 2.5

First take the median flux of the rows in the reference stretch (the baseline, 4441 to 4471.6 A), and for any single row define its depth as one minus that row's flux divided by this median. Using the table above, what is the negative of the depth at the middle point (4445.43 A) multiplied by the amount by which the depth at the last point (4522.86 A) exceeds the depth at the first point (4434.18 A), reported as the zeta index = 0.048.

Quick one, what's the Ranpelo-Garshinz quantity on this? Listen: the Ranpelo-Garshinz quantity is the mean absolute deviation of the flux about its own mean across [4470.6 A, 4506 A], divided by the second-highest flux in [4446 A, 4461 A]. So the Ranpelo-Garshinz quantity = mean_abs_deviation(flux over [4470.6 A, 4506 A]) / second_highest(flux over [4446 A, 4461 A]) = 0.090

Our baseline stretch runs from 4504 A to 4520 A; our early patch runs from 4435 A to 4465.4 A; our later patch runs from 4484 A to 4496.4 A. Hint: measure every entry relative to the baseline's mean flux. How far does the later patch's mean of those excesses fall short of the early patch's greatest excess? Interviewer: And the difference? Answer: 2.9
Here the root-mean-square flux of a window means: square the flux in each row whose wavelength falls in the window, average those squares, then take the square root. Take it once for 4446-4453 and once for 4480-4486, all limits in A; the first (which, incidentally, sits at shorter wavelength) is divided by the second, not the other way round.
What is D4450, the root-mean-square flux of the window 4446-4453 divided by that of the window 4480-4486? 1.10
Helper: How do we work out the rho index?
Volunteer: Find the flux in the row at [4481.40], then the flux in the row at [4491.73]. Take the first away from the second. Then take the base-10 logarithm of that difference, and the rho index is -0.2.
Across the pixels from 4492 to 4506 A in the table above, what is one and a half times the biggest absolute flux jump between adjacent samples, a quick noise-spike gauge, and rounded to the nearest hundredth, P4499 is 3.00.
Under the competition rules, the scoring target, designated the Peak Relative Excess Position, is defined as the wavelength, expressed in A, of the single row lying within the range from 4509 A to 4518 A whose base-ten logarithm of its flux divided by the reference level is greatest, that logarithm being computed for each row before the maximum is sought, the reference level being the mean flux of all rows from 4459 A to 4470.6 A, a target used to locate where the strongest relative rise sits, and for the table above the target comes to 4511.42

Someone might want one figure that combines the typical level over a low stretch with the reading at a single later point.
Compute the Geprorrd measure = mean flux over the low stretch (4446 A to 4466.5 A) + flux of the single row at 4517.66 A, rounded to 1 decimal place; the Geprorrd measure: 11.2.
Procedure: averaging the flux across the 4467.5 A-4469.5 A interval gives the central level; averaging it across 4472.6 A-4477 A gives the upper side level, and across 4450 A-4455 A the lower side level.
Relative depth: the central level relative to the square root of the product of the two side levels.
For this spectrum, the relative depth 1.01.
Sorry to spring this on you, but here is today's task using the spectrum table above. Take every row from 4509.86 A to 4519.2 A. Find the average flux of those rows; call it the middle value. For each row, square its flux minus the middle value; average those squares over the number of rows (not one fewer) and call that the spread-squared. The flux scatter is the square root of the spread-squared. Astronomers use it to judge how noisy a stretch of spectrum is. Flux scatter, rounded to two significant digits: 0.79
